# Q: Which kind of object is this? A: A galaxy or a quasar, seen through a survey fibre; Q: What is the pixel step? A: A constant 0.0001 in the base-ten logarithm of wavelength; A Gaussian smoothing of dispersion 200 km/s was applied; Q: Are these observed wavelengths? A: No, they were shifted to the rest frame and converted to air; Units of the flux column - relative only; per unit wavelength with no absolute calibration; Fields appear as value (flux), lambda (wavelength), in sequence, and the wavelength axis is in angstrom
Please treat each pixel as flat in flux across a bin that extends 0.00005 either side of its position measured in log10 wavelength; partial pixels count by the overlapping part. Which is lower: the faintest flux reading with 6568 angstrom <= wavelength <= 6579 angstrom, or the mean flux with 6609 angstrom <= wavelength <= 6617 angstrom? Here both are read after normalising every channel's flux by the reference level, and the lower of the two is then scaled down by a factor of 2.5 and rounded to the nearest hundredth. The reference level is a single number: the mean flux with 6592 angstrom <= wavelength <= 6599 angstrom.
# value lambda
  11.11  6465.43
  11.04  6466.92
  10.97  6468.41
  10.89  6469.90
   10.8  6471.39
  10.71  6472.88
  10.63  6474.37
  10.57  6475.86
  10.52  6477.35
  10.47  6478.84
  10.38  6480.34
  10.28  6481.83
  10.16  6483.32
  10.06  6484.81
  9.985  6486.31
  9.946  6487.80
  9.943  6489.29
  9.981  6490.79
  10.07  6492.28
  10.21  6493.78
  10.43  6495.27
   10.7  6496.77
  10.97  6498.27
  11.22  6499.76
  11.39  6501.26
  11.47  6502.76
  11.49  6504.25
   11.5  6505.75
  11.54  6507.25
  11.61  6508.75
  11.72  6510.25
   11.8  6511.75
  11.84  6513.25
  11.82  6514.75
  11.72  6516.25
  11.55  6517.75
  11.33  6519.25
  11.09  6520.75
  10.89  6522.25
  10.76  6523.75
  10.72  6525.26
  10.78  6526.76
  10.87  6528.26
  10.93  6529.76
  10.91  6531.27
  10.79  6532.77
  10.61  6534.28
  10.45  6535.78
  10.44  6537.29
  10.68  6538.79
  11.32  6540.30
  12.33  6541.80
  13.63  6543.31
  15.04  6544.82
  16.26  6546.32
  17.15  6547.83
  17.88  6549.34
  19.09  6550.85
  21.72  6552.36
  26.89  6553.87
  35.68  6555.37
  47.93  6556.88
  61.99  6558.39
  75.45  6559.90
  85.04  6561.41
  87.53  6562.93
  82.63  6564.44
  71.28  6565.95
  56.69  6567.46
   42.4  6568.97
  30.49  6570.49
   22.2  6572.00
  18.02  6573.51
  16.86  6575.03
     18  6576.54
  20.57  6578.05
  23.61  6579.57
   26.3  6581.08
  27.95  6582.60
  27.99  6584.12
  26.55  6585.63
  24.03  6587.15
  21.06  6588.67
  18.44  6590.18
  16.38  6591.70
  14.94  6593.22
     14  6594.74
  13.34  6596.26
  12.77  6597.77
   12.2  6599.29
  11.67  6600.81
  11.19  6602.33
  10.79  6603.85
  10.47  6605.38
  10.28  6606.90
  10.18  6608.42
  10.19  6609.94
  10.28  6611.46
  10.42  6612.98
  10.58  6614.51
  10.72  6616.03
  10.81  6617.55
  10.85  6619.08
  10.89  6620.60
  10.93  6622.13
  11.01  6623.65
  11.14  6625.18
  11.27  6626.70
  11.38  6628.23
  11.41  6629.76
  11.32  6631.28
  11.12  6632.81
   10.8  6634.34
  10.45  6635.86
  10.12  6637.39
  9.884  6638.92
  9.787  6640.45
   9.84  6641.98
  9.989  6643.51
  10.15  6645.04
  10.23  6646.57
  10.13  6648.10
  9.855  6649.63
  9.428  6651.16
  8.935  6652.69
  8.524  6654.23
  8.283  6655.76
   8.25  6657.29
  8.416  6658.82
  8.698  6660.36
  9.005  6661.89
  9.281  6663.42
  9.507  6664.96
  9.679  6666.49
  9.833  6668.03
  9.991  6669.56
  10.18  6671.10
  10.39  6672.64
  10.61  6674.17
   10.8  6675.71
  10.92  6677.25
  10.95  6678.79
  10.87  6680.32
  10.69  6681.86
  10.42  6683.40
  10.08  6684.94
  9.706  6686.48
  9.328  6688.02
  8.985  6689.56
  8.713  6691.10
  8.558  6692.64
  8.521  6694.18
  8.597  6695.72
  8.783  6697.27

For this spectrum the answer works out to 0.30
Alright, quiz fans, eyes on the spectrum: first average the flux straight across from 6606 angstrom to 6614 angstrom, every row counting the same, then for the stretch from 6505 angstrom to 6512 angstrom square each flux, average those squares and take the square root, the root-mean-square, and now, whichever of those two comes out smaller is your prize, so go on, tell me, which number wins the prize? 10.3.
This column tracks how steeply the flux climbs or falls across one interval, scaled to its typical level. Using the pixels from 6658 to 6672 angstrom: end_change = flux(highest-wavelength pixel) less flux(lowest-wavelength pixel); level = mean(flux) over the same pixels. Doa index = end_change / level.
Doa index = 0.2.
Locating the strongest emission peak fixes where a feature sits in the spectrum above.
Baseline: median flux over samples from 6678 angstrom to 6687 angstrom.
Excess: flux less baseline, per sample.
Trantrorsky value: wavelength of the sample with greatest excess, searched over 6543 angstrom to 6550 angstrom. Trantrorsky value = 6549.34 angstrom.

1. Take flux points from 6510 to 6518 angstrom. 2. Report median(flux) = 11.8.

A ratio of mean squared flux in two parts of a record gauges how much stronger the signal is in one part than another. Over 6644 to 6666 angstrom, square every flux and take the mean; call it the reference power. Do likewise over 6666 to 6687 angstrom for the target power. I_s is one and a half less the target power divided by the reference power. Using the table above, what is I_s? 0.2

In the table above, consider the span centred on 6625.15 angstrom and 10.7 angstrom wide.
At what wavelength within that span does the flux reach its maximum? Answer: 6629.76 angstrom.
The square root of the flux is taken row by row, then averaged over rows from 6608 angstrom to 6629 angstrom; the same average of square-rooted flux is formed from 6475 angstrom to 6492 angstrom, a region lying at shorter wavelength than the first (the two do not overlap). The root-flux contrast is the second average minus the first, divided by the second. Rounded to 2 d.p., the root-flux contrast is -0.03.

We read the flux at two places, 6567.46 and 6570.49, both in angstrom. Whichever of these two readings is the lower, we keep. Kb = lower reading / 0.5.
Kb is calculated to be 61.0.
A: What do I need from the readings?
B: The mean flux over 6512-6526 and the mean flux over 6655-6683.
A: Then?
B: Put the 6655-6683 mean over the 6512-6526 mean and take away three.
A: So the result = -2.13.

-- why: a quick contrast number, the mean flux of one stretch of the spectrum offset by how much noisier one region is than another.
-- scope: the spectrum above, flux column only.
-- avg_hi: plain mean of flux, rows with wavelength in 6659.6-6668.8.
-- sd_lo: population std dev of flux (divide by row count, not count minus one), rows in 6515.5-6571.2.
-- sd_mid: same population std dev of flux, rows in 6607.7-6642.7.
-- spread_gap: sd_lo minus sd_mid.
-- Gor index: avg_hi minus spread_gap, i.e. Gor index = -15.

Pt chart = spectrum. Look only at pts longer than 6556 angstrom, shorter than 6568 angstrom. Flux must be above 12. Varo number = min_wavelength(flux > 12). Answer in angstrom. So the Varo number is 6556.88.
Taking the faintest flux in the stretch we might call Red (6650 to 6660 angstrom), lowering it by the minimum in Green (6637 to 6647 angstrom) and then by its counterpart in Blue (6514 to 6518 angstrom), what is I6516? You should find -13.1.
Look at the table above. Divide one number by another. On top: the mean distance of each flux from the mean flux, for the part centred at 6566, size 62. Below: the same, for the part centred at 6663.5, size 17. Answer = 28.1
